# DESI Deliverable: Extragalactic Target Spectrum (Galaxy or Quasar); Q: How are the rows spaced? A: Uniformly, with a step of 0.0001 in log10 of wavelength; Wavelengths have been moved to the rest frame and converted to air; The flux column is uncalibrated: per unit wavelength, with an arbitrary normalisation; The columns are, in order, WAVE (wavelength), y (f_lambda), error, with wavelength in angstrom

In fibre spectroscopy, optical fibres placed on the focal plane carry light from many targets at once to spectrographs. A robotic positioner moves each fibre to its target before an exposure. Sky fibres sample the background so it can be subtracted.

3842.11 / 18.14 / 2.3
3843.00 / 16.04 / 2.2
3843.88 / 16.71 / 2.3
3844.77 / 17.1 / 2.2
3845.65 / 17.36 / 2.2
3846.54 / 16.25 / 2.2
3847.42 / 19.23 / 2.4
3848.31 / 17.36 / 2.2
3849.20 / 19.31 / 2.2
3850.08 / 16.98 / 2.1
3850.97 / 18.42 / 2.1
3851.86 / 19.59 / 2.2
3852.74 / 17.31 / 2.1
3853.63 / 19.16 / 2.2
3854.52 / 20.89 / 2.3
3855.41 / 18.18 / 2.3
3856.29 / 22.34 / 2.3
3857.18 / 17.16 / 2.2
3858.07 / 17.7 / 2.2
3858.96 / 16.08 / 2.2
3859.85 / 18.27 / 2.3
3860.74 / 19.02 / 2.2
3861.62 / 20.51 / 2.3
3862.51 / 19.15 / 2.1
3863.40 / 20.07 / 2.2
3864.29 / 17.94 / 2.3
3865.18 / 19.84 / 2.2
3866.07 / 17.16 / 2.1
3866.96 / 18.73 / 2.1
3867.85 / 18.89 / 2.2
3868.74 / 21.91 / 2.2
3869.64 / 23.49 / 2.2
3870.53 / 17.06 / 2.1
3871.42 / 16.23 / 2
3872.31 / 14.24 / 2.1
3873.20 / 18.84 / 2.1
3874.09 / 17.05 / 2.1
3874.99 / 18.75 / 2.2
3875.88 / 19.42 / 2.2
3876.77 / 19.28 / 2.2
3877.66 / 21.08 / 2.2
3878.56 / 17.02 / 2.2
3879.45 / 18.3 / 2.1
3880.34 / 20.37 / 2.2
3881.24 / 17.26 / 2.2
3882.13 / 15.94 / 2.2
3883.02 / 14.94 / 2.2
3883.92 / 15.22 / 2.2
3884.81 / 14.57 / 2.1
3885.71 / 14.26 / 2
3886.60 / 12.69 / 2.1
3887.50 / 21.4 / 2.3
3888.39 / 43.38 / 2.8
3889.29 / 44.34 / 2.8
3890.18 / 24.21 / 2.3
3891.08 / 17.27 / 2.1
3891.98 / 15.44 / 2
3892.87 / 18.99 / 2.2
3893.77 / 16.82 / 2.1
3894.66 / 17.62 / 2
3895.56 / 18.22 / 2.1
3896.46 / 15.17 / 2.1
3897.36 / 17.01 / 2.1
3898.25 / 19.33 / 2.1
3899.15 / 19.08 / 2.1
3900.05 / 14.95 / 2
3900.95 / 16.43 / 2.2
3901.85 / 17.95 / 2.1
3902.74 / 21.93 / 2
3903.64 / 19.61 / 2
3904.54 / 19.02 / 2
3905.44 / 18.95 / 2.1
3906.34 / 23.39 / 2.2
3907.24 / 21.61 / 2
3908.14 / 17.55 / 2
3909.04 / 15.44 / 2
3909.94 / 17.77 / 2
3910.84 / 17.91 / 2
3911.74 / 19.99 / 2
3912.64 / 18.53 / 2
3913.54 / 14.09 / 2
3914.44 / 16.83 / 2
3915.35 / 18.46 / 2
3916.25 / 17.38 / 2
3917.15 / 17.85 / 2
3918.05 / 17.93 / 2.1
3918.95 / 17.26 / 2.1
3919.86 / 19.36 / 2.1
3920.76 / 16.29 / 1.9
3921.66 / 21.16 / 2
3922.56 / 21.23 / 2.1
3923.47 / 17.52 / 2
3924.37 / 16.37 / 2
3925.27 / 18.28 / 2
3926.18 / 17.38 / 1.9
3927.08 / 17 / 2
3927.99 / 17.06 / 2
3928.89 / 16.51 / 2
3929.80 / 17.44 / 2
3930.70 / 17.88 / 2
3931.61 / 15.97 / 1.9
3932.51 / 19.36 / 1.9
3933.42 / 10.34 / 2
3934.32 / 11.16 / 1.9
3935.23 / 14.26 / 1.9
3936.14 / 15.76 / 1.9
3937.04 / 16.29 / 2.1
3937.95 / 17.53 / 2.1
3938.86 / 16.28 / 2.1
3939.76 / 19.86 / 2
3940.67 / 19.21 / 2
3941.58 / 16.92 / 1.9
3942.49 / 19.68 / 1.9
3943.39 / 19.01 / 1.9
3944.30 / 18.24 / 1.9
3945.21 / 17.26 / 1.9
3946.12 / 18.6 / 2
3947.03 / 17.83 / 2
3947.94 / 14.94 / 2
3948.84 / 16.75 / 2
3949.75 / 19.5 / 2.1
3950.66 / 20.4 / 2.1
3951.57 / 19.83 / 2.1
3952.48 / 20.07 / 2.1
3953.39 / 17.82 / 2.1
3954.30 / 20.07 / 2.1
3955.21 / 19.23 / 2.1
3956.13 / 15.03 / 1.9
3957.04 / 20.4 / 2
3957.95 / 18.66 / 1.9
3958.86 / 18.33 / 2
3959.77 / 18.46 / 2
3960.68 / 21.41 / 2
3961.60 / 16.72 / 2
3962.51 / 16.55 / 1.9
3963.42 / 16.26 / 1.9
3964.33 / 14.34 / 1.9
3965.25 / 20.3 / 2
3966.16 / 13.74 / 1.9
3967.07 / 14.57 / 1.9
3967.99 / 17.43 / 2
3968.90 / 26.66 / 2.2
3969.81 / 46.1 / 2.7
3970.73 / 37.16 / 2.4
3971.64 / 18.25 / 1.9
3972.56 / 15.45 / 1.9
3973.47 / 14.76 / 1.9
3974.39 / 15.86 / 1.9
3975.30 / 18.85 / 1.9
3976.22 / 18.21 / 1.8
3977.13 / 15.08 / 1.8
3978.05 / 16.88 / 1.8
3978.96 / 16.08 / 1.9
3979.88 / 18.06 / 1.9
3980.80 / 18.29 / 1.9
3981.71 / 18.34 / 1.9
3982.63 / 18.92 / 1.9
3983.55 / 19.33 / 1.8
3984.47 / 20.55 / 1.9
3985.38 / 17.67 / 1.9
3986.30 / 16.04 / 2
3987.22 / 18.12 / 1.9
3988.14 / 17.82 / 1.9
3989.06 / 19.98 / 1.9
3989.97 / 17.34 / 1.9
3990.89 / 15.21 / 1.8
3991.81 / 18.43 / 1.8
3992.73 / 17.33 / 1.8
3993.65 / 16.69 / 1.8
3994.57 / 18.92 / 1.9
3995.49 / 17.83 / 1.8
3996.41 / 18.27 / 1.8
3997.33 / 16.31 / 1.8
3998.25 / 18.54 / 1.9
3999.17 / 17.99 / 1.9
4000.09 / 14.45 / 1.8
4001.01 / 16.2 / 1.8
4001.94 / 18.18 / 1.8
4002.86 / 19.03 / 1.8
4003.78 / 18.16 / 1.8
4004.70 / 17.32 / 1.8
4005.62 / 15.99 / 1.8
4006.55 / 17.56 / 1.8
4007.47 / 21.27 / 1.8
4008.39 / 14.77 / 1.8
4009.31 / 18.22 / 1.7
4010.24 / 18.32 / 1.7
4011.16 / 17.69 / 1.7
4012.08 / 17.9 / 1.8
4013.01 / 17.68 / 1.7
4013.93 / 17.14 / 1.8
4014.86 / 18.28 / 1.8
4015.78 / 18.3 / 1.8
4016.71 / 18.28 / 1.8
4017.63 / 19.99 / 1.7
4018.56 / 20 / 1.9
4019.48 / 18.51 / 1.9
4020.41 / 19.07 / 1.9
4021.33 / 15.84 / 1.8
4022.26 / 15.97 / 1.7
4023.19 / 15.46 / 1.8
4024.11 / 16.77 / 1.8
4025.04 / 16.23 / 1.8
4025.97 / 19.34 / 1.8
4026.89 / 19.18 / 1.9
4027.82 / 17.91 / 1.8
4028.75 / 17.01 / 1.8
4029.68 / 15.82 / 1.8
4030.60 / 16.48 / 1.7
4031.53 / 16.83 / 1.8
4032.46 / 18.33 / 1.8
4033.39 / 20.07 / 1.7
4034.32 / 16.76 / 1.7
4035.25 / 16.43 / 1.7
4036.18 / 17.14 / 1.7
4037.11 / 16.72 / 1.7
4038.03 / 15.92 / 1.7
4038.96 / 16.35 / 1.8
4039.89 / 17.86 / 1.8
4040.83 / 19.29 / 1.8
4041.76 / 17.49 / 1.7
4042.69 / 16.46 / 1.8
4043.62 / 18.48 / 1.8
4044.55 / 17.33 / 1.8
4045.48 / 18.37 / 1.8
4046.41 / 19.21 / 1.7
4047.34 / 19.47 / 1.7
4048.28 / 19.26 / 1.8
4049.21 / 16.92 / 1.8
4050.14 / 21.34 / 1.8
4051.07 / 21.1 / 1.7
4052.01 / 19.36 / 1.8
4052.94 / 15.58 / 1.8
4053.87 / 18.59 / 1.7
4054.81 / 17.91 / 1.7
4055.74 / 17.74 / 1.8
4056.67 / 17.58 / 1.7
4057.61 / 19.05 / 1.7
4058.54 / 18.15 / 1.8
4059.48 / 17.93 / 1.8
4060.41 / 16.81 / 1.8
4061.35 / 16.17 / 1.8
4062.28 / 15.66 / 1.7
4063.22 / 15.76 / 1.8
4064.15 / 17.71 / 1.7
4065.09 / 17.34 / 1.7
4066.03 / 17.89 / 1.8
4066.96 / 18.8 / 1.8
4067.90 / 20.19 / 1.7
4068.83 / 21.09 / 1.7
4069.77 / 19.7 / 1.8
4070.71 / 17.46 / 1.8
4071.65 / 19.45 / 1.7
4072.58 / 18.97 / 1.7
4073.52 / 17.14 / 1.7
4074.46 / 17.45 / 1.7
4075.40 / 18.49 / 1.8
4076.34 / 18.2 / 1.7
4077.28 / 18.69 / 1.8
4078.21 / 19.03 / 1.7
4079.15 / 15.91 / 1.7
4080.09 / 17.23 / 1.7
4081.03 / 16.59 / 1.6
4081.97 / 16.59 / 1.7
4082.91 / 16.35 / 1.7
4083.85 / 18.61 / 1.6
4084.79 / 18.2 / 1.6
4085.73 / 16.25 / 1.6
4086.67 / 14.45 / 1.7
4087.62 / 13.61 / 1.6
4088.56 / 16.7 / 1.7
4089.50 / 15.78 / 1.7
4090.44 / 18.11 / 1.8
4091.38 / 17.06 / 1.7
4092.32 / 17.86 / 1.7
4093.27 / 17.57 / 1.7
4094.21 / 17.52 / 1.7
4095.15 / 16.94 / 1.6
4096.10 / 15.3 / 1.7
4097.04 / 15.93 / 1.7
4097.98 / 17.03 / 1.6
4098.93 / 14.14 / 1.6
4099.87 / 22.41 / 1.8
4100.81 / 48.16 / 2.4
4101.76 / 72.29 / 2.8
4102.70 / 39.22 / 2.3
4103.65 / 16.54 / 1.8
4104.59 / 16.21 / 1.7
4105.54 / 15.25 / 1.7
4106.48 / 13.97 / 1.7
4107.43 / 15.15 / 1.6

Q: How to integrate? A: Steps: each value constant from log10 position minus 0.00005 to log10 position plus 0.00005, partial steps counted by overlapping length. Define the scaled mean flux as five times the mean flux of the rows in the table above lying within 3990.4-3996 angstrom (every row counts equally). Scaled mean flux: 87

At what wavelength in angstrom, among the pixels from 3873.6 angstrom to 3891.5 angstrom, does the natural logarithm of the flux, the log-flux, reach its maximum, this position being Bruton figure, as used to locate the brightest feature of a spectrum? 3889.29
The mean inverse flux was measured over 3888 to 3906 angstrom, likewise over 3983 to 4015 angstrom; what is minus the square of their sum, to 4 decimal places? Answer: -0.0119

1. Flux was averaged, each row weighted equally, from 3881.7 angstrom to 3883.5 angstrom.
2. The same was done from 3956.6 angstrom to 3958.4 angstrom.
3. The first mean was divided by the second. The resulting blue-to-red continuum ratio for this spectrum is 0.79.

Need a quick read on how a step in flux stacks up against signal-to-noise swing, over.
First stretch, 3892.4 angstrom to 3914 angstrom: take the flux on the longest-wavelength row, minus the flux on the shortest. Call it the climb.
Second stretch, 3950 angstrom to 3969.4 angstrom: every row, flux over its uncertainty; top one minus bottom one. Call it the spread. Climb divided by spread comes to -1.0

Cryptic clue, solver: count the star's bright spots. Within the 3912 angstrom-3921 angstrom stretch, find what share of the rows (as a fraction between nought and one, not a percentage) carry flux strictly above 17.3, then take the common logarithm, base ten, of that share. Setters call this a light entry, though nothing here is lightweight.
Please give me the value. -0.22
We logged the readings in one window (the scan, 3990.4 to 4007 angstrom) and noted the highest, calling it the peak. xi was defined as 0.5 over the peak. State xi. 0.026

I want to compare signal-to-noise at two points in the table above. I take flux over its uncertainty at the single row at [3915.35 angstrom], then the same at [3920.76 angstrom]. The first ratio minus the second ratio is 0.7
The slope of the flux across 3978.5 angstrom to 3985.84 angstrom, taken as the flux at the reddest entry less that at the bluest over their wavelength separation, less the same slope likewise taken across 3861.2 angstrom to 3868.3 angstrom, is 0.5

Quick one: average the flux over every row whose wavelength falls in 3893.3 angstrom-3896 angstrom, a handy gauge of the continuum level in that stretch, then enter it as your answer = 17.6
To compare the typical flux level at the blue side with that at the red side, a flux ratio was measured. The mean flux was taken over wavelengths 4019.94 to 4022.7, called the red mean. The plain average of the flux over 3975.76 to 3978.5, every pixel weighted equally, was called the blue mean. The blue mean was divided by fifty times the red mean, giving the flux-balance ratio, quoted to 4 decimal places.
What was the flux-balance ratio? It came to 0.0197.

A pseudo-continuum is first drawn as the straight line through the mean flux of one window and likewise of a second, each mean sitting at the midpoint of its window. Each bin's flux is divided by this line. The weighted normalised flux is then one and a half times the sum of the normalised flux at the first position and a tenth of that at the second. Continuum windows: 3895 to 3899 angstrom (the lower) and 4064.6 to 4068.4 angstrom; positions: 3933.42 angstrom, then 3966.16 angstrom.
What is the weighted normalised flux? 0.99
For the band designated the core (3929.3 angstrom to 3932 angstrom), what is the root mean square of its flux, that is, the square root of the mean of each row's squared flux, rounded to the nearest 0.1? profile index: 17.1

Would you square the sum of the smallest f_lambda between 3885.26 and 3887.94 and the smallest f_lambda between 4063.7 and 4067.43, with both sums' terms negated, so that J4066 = 902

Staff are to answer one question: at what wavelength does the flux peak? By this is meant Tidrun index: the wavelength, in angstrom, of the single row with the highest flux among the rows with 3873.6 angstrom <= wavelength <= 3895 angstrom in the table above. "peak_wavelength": 3889.29 angstrom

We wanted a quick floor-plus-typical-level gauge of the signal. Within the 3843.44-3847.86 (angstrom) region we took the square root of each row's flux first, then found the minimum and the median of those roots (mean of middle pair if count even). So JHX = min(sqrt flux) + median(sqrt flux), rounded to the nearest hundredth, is 8.17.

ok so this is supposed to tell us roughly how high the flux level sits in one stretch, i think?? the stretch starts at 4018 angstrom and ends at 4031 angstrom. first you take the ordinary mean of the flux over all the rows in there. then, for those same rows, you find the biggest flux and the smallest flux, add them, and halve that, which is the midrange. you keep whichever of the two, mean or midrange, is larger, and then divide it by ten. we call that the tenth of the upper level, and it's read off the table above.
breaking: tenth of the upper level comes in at 1.77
